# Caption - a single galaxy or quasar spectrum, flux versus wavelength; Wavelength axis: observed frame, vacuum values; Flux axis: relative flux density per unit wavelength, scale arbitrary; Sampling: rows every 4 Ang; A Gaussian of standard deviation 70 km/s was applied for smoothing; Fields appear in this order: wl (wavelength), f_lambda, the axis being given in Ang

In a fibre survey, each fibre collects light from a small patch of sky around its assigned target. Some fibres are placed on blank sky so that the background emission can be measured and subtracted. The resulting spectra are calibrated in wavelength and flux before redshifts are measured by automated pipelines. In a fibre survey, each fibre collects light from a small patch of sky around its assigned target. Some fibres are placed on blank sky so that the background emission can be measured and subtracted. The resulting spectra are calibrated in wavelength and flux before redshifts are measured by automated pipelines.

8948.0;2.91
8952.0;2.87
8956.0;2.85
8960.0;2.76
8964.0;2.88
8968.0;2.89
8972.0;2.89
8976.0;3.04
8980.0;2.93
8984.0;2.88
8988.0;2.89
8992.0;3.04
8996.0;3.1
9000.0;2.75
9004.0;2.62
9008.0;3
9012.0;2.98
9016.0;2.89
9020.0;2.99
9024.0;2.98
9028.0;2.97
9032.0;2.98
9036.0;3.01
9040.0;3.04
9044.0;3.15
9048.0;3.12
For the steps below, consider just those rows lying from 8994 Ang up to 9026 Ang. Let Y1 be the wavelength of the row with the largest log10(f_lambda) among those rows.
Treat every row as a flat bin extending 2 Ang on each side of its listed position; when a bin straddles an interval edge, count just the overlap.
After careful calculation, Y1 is 8996.0 Ang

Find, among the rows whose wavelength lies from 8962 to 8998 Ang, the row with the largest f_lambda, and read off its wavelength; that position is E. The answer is 8996.0 Ang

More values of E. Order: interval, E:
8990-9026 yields 8996.0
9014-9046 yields 9044.0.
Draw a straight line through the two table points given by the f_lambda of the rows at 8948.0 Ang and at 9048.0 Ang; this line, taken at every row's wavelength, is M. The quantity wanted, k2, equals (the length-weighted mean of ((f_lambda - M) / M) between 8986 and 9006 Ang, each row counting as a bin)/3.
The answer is -0.014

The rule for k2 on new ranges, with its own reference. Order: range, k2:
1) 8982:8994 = -0.006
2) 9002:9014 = -0.019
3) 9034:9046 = -0.004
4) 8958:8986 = -0.007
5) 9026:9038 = -0.011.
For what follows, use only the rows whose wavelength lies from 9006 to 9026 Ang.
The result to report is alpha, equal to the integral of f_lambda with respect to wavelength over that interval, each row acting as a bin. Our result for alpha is 59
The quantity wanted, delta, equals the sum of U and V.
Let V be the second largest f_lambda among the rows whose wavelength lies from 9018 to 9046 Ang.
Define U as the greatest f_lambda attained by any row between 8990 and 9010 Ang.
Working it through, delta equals 6.14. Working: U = 3.1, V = 3.04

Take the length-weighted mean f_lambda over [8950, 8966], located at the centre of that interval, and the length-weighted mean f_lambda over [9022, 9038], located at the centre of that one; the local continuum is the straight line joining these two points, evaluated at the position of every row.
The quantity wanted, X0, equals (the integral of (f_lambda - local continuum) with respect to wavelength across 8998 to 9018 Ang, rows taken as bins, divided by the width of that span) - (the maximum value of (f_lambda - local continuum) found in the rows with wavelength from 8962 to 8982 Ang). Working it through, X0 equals -0.26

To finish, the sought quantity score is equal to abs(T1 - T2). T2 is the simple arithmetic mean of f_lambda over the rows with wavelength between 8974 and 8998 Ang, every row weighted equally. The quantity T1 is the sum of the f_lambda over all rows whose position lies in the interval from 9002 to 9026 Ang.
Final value 14.5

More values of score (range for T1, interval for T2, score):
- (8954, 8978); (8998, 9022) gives 14.4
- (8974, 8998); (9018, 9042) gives 14.9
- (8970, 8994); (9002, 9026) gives 14.8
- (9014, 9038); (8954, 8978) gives 14.9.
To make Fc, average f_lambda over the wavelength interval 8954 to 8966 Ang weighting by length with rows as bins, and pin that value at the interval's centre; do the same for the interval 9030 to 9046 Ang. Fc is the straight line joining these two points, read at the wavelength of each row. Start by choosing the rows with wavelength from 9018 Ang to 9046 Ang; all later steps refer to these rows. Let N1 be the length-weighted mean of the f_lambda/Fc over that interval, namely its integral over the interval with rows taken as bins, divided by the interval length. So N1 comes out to 1.00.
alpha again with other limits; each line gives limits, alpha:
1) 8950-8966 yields 45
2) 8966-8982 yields 47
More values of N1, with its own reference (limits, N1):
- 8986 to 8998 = 1.03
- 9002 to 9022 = 0.97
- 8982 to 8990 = 0.99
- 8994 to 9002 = 1.00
